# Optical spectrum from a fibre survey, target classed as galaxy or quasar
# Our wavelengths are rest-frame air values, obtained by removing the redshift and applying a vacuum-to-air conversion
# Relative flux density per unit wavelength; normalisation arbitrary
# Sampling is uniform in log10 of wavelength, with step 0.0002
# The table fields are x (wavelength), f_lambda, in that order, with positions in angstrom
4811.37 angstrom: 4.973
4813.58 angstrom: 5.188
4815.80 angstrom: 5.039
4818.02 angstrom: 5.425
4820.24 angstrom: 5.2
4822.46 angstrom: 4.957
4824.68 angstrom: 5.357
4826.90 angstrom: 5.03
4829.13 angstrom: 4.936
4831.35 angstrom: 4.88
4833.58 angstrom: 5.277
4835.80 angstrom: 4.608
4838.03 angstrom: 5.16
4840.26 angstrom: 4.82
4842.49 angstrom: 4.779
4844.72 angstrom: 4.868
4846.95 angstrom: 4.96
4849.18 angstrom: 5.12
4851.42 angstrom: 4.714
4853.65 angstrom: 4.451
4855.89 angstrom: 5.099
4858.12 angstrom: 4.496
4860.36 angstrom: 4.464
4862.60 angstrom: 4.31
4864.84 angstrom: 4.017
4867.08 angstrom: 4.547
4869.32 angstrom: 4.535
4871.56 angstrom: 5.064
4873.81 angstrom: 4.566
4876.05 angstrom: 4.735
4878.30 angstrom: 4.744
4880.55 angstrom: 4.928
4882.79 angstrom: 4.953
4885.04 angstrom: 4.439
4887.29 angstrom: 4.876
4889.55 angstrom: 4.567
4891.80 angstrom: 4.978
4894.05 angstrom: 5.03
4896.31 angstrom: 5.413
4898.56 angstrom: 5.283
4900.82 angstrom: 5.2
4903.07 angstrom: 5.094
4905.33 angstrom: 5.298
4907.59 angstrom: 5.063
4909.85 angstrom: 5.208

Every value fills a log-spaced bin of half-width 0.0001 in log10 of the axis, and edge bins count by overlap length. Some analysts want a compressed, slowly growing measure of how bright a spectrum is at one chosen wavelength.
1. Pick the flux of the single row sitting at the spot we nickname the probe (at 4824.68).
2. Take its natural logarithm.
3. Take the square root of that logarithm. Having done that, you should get 1.30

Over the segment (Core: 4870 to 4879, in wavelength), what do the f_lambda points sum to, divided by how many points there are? 4.8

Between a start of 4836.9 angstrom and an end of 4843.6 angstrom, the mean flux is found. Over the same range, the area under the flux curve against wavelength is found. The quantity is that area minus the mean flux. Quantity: 28.0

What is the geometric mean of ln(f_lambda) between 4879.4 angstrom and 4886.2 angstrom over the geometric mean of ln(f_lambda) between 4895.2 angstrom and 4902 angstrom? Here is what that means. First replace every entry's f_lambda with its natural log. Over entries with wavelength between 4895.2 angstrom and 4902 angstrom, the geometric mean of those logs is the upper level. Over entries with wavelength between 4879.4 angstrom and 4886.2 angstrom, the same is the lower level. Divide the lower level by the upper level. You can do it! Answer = 0.94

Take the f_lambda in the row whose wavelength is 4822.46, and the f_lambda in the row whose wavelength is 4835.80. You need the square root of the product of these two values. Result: 4.78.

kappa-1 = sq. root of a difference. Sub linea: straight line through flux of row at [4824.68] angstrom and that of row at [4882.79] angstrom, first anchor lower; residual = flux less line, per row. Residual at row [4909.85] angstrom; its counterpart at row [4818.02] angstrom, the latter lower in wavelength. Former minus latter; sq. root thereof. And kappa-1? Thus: 0.65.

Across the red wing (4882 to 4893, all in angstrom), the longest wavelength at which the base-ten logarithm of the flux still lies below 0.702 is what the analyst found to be 4891.80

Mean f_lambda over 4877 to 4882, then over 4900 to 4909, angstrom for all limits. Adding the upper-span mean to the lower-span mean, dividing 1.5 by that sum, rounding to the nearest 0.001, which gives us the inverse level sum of 0.150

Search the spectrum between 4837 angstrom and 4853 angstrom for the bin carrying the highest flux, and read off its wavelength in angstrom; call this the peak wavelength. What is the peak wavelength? 4838.03 angstrom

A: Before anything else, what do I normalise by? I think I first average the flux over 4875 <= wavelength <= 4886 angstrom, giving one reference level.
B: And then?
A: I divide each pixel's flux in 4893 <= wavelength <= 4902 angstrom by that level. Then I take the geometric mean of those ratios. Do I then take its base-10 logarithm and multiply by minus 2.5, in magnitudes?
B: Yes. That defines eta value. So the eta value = -0.10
